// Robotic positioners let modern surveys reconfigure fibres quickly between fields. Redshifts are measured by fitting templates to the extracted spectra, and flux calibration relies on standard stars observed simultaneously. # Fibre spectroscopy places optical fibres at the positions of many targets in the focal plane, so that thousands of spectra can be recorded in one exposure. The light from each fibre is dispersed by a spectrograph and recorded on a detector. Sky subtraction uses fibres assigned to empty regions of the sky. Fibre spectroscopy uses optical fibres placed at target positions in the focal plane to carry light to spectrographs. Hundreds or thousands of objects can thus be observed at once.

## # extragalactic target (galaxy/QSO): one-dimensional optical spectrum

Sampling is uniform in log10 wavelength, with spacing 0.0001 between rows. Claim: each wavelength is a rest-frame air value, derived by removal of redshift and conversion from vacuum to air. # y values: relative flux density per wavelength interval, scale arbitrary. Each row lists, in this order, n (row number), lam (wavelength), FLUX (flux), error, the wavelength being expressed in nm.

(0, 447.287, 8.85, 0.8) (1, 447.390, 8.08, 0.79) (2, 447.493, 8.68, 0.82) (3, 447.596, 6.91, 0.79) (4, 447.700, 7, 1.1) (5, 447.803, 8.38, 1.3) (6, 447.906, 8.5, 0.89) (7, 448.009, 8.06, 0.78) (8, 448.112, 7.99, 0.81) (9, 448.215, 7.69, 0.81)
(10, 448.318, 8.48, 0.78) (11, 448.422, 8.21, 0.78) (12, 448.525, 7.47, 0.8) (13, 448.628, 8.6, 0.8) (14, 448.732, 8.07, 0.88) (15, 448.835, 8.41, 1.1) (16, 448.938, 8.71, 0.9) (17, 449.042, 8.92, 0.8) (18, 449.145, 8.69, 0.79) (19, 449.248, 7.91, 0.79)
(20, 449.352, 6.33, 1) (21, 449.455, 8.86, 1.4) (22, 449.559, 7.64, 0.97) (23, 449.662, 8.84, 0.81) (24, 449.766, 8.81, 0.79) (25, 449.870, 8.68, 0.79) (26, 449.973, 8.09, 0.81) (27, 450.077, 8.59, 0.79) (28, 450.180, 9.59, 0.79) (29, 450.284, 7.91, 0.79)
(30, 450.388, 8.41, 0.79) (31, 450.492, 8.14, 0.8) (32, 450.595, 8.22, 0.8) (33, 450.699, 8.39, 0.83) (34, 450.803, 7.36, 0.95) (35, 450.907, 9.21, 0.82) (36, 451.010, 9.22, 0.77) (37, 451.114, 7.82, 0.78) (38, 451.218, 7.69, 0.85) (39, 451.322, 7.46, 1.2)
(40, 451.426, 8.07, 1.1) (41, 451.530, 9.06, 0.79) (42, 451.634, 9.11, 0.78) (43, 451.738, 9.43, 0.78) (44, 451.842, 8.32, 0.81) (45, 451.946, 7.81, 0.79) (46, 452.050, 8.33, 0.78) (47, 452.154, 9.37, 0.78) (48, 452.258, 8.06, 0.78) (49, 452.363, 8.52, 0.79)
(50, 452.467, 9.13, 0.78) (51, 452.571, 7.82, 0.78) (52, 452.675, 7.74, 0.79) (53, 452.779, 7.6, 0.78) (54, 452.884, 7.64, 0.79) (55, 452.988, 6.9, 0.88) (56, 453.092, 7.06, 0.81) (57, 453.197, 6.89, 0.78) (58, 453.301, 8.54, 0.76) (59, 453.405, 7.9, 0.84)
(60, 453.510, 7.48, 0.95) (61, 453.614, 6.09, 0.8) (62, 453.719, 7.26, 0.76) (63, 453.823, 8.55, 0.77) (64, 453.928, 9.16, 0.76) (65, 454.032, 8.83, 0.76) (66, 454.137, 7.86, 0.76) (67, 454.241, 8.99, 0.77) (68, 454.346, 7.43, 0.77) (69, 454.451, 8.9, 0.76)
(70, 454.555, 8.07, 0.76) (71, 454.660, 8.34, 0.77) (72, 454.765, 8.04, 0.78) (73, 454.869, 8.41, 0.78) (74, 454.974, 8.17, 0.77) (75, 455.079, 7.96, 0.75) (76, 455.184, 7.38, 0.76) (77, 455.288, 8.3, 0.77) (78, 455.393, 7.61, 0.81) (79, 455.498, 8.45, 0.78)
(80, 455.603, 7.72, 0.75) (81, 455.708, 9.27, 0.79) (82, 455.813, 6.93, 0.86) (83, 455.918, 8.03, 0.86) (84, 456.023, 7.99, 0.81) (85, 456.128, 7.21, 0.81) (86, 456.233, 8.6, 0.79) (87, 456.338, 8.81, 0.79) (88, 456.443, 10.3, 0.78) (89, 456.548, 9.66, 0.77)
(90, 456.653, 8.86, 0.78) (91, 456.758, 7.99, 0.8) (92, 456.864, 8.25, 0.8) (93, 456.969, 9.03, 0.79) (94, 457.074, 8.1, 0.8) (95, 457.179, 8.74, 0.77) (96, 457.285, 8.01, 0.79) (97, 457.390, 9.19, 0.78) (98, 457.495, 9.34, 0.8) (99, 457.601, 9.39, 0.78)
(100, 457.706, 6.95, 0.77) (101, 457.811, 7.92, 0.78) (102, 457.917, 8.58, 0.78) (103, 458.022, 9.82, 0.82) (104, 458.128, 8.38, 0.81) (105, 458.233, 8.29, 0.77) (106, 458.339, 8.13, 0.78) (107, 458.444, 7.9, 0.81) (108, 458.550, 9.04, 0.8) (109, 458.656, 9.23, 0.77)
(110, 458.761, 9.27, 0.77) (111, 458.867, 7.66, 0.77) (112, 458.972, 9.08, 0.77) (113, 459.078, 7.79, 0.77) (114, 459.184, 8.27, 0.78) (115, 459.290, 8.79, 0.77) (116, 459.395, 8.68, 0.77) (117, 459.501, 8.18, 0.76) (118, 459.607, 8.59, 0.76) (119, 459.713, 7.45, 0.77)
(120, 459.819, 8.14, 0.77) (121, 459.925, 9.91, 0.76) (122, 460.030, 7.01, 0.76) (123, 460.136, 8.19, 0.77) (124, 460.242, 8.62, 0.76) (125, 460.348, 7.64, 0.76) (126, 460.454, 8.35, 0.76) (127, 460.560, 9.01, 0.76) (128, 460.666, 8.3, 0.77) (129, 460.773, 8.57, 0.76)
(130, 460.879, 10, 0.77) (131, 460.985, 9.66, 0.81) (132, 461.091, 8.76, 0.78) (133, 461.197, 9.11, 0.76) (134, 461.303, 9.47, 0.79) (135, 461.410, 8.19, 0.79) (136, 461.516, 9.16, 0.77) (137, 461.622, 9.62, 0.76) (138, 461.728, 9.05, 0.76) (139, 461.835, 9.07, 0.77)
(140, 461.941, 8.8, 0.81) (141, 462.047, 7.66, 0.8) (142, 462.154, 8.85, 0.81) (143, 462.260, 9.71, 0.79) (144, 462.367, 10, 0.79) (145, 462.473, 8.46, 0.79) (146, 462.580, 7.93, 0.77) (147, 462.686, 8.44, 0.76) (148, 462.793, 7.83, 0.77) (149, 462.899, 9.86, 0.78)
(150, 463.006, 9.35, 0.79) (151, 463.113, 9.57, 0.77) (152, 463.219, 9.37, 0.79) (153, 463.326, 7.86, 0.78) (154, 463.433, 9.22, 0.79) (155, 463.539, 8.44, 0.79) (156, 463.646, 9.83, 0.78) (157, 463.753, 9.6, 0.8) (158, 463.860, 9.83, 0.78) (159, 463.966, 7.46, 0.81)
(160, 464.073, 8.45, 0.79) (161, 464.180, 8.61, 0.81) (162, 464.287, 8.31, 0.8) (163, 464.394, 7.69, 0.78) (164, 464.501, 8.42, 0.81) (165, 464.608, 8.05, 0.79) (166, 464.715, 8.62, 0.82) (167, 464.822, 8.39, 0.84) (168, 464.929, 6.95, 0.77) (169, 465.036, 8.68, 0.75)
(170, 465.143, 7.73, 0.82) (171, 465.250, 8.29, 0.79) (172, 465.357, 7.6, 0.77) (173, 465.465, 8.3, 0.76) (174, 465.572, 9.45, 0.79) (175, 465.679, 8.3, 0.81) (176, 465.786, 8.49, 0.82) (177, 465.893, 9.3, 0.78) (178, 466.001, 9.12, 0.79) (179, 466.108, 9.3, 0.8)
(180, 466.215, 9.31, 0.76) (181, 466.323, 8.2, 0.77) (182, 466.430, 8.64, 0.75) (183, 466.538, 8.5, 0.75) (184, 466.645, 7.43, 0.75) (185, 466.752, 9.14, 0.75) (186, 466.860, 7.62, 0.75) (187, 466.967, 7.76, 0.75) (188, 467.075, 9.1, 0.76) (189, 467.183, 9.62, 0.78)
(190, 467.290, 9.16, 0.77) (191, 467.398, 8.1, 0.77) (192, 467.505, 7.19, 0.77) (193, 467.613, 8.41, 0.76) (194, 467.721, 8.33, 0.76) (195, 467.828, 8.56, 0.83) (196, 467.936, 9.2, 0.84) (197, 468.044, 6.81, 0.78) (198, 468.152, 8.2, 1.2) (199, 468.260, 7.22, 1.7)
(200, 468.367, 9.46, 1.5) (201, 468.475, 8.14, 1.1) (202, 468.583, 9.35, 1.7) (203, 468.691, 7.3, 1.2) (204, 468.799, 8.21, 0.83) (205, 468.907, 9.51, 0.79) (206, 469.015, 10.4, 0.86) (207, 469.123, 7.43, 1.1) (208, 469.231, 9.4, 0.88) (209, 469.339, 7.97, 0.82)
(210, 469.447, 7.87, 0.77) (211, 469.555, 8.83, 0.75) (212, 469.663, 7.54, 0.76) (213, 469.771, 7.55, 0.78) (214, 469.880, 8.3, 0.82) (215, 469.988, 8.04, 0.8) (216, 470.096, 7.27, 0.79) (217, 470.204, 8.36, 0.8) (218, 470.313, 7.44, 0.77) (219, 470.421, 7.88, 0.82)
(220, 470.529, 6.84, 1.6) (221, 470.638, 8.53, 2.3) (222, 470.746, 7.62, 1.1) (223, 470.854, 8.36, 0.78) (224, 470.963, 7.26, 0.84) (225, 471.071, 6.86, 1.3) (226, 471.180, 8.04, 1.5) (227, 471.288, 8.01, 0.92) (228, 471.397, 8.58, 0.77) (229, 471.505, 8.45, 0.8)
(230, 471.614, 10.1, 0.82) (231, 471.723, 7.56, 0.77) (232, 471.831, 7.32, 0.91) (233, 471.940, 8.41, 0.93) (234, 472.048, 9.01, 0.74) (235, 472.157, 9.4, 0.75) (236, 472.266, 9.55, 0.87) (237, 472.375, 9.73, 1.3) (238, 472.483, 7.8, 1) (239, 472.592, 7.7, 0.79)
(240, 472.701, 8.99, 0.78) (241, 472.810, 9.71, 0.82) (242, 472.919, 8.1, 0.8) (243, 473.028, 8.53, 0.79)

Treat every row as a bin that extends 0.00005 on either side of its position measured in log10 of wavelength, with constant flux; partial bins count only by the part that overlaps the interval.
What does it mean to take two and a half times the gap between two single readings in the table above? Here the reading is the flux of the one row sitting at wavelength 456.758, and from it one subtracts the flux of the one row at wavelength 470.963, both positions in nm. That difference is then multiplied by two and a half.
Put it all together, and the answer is 1.8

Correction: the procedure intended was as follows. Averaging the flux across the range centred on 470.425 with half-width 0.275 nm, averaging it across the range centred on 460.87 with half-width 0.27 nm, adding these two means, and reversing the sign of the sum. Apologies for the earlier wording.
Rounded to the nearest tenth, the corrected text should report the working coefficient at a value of -16.9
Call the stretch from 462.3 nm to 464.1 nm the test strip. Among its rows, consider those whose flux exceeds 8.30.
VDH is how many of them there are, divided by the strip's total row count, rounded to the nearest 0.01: 0.76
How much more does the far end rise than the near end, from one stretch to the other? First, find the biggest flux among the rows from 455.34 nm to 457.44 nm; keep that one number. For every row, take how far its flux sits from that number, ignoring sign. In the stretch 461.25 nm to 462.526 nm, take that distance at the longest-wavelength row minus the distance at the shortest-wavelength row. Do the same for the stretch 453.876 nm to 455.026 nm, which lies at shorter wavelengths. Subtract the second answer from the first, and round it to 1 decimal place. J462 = 0.0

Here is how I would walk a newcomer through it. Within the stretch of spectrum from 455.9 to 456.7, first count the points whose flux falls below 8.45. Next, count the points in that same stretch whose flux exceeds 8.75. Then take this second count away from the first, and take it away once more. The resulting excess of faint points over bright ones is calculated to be -5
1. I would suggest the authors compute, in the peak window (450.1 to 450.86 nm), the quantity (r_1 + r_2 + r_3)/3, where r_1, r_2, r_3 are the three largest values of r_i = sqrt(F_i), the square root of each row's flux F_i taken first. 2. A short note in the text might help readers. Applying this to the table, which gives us 2.96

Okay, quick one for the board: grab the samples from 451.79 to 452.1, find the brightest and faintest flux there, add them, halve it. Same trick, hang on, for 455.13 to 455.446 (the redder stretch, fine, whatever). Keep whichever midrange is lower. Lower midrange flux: 7.84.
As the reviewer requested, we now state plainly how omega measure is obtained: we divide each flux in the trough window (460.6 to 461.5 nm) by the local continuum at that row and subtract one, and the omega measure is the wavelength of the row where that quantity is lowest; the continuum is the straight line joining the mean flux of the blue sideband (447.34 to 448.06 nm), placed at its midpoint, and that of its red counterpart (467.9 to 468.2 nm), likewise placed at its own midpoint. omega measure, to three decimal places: 461.410 nm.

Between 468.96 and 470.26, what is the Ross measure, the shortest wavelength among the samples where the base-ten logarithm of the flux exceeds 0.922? 469.015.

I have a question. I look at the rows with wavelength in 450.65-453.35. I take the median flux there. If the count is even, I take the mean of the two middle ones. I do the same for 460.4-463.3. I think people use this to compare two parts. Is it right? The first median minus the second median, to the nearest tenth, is -1.0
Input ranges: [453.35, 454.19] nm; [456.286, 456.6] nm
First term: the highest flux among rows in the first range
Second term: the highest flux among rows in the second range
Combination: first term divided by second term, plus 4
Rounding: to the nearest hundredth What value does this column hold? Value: 4.89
